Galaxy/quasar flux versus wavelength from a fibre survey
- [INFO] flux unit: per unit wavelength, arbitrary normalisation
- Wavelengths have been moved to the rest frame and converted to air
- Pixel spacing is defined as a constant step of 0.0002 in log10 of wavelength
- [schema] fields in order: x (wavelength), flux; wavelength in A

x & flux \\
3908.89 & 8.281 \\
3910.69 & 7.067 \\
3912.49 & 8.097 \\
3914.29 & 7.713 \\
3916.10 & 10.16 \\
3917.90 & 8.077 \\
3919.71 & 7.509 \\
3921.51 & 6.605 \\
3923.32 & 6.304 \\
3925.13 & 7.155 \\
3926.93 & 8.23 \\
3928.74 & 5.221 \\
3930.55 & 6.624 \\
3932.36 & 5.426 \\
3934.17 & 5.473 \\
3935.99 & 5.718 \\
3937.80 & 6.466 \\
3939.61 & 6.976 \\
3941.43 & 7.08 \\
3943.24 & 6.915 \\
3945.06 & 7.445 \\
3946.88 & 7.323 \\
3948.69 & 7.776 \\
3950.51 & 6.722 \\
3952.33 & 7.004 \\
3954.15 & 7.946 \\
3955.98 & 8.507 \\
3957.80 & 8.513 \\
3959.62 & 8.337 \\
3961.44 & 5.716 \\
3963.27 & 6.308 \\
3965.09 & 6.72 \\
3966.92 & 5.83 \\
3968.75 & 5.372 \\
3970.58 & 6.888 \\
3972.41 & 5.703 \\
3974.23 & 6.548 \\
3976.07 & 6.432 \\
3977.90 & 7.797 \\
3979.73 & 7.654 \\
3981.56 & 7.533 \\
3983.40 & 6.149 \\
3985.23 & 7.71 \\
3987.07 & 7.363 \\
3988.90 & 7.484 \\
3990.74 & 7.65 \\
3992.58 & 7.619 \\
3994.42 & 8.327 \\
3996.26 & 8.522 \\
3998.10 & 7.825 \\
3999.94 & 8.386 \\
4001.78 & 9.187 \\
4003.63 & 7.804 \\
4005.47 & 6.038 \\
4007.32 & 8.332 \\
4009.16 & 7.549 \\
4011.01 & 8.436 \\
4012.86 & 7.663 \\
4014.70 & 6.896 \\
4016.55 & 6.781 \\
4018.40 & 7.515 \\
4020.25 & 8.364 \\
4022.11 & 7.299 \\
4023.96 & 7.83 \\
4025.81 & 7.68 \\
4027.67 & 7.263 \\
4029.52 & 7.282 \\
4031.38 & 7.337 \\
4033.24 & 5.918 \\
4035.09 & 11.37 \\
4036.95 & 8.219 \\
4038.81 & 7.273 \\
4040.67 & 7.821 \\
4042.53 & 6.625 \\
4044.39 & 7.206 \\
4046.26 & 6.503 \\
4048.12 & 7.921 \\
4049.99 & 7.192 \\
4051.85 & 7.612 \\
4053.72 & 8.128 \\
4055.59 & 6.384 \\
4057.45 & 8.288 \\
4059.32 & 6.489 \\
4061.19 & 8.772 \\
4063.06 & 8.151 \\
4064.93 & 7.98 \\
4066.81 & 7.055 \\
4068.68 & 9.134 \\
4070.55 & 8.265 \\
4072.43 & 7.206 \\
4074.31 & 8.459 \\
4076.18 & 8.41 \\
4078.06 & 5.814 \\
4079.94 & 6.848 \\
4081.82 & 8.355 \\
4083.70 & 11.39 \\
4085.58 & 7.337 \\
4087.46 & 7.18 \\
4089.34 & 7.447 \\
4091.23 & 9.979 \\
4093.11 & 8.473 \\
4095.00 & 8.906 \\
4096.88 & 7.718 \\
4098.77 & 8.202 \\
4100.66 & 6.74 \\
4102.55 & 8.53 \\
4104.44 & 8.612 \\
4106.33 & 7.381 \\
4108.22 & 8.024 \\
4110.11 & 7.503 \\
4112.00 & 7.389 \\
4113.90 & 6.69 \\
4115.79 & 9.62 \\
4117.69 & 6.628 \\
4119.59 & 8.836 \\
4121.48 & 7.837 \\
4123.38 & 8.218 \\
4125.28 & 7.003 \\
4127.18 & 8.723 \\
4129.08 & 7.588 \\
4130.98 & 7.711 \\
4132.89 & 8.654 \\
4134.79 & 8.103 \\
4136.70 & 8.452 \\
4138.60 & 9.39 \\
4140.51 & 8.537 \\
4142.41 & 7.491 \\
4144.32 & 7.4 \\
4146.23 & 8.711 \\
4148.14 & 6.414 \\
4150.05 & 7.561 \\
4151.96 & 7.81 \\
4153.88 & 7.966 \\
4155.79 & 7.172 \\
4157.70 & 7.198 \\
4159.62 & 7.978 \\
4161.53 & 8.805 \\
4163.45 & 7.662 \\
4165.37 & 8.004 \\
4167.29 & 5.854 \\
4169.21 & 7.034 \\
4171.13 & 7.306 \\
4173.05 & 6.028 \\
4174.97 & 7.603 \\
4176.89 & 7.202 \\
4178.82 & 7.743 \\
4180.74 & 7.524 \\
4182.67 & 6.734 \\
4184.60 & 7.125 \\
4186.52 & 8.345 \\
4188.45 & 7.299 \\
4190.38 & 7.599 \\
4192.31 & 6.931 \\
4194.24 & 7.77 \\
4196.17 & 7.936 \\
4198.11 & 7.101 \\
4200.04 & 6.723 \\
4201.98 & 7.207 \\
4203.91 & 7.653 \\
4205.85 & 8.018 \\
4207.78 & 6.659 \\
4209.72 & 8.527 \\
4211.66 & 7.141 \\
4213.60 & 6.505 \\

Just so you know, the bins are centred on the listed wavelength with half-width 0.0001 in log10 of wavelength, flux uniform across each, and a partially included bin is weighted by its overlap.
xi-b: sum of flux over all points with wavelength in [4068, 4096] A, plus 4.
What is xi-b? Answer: 127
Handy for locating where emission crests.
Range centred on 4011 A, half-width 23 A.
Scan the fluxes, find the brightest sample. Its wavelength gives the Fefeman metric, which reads 4001.78 A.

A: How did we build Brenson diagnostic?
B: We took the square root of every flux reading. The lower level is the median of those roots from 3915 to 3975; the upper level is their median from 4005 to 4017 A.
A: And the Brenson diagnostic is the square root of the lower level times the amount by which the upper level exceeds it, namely 0.57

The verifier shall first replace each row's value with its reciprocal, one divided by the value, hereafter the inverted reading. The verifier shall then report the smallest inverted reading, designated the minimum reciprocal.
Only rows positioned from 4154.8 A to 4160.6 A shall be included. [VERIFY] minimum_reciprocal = 0.125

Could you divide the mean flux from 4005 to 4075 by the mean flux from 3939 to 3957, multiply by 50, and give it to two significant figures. 52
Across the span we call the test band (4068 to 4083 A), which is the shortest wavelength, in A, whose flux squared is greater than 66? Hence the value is 4068.68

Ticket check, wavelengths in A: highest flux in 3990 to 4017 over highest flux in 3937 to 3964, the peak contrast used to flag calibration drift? 1.08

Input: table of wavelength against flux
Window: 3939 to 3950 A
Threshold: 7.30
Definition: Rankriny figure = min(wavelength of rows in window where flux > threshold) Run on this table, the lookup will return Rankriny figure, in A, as 3945.06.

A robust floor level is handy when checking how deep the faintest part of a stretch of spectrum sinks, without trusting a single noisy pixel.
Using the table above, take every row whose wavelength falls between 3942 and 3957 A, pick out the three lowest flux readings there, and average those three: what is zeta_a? 6.88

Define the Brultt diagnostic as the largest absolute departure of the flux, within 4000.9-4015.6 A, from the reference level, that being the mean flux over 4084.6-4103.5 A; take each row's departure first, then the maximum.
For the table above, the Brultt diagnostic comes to 2.0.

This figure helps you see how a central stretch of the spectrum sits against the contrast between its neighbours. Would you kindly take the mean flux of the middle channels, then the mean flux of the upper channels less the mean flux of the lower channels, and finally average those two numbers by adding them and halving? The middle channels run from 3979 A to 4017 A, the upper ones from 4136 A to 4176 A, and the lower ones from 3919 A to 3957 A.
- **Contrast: 4.21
